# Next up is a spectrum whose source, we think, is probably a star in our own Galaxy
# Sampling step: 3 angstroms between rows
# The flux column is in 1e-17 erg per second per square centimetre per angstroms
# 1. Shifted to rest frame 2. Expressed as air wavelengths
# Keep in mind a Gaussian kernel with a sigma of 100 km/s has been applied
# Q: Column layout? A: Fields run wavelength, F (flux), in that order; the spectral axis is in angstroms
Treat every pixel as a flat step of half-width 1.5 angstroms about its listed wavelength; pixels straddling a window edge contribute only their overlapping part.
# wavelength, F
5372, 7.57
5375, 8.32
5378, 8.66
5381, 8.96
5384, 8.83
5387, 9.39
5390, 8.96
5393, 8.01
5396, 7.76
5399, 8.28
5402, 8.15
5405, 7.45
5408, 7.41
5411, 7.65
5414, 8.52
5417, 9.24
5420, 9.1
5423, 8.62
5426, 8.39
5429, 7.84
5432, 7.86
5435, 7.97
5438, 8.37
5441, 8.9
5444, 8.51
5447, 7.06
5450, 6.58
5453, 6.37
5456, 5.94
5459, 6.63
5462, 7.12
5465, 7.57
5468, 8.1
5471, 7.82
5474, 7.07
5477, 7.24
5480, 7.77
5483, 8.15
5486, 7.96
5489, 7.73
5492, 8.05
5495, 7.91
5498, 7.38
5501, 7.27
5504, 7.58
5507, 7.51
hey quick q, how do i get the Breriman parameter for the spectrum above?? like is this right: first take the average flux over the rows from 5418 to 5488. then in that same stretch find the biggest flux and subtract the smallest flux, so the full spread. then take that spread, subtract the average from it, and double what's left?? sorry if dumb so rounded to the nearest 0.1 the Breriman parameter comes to -9.1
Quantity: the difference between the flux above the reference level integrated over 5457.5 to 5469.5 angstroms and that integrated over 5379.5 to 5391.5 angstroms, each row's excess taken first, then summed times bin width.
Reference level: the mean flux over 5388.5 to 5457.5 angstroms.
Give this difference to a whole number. -20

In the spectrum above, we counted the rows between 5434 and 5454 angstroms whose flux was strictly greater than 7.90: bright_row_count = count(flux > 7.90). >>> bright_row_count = 4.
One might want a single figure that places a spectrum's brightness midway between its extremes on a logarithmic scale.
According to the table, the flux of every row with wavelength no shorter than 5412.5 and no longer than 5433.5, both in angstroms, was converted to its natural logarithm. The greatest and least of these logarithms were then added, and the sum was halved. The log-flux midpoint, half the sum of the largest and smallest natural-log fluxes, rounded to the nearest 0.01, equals 2.14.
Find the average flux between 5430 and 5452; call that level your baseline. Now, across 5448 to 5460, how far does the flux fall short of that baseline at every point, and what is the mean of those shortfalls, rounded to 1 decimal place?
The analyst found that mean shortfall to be 1.5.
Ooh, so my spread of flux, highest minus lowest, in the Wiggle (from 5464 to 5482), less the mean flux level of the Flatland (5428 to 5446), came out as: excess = -7.2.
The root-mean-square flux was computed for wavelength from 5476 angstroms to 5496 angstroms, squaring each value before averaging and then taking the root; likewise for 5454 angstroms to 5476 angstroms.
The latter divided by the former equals 0.92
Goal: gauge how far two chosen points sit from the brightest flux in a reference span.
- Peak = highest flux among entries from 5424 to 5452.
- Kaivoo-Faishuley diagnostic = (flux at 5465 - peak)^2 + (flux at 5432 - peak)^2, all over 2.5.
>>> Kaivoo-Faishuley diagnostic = 1.1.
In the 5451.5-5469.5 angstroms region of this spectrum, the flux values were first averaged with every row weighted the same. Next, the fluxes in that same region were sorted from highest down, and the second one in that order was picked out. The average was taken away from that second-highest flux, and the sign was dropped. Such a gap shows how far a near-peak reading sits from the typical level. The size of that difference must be 0.6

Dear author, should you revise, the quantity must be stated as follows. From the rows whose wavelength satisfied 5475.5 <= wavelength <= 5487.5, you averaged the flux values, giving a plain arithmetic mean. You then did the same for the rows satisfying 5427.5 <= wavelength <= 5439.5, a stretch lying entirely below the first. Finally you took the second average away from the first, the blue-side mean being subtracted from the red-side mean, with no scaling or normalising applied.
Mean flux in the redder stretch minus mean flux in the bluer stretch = -0.23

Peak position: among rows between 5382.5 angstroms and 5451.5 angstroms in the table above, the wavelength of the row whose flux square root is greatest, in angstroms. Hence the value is 5387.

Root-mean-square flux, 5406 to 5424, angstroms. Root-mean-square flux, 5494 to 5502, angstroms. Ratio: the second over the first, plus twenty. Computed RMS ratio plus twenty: 20.9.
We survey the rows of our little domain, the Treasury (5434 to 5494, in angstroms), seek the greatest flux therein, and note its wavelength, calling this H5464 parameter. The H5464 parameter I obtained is 5441 angstroms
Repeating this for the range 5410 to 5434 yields 5417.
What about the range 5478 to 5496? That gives 5483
